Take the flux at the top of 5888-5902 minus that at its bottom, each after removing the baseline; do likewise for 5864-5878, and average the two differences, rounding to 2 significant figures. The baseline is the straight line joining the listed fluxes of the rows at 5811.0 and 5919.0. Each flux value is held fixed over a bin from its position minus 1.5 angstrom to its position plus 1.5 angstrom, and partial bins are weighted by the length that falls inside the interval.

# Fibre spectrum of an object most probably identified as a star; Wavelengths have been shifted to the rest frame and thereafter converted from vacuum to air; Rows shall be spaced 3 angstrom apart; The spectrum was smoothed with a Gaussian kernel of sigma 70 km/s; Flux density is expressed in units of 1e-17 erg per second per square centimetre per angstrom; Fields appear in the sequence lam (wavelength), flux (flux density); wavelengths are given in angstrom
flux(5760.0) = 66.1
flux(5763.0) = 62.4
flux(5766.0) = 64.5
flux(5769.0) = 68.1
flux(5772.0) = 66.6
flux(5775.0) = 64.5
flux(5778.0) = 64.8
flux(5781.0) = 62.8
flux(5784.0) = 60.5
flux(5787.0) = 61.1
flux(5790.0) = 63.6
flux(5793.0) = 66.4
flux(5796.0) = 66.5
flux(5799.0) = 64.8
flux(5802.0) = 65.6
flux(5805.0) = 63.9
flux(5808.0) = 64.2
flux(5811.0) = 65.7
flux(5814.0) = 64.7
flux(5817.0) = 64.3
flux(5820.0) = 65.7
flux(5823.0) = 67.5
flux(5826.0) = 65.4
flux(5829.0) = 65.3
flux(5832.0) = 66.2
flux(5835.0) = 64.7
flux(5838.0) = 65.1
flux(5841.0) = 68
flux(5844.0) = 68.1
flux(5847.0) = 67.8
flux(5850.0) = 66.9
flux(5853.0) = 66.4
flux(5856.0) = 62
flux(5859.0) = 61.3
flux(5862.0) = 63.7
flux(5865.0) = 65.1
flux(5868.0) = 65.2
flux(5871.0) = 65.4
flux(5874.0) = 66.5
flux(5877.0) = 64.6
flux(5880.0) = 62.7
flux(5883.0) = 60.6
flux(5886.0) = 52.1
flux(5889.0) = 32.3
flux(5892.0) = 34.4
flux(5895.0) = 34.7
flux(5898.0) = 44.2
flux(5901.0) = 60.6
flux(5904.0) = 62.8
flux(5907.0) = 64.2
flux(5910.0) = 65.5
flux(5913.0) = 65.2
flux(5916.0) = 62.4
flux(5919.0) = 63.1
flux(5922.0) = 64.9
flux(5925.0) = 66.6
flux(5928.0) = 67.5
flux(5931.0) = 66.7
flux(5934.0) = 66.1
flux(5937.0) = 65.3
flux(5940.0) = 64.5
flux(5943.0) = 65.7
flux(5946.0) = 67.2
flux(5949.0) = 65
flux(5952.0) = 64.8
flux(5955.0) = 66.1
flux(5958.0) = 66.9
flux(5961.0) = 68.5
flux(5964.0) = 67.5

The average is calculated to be 14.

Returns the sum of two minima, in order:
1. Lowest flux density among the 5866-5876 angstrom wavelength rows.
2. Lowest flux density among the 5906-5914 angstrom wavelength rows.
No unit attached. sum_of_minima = 129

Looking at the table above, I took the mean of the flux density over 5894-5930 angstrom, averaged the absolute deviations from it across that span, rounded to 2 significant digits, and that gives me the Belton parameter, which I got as 6.9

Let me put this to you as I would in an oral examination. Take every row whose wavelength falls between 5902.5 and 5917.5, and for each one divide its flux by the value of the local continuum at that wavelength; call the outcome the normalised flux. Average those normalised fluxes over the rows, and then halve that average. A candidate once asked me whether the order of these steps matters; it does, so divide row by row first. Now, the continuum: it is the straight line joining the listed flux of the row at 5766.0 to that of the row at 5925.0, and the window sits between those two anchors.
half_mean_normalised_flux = 0.482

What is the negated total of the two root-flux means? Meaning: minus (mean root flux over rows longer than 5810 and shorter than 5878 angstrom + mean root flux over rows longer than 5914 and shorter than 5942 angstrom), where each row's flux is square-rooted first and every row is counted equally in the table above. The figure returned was -16.2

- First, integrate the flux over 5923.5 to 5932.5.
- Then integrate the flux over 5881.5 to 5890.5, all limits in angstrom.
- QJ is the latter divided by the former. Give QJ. 0.72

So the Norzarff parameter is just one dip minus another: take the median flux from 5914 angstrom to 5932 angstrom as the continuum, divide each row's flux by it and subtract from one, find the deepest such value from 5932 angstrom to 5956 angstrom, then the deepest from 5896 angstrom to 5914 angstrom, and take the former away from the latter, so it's 0.309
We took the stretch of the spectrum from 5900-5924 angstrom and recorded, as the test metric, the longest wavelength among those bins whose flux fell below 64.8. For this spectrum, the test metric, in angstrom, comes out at 5919.0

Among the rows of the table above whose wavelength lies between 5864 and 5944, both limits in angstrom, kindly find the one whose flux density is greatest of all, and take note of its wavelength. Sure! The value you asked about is 5928.0 angstrom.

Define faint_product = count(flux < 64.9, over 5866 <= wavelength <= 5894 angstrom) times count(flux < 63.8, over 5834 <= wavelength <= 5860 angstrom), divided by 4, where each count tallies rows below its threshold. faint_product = 3.0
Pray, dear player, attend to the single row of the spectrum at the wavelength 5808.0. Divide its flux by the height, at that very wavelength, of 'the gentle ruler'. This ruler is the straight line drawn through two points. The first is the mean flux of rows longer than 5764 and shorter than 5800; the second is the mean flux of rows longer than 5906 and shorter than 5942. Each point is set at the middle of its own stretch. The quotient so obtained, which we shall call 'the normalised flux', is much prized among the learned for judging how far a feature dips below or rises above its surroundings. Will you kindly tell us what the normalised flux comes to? 0.99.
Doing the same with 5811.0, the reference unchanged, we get 1.02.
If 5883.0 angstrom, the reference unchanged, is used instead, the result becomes 0.93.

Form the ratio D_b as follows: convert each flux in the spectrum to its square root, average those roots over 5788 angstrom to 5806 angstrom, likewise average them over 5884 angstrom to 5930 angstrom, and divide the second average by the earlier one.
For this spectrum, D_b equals 0.92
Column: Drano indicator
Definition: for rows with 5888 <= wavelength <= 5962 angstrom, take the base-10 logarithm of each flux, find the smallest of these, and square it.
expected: 2.3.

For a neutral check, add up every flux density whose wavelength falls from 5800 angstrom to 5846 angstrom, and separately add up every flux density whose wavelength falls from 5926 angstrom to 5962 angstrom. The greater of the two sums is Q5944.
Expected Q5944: 984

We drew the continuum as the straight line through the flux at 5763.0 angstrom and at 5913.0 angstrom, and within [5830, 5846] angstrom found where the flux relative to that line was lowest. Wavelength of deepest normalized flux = 5835.0 angstrom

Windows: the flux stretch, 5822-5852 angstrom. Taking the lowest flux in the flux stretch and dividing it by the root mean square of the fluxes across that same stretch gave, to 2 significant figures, 0.97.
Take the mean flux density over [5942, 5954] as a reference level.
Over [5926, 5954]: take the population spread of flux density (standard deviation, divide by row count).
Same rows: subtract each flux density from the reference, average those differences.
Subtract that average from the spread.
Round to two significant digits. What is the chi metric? 1.2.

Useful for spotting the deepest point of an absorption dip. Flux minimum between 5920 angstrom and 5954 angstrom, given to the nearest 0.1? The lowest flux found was 64.5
